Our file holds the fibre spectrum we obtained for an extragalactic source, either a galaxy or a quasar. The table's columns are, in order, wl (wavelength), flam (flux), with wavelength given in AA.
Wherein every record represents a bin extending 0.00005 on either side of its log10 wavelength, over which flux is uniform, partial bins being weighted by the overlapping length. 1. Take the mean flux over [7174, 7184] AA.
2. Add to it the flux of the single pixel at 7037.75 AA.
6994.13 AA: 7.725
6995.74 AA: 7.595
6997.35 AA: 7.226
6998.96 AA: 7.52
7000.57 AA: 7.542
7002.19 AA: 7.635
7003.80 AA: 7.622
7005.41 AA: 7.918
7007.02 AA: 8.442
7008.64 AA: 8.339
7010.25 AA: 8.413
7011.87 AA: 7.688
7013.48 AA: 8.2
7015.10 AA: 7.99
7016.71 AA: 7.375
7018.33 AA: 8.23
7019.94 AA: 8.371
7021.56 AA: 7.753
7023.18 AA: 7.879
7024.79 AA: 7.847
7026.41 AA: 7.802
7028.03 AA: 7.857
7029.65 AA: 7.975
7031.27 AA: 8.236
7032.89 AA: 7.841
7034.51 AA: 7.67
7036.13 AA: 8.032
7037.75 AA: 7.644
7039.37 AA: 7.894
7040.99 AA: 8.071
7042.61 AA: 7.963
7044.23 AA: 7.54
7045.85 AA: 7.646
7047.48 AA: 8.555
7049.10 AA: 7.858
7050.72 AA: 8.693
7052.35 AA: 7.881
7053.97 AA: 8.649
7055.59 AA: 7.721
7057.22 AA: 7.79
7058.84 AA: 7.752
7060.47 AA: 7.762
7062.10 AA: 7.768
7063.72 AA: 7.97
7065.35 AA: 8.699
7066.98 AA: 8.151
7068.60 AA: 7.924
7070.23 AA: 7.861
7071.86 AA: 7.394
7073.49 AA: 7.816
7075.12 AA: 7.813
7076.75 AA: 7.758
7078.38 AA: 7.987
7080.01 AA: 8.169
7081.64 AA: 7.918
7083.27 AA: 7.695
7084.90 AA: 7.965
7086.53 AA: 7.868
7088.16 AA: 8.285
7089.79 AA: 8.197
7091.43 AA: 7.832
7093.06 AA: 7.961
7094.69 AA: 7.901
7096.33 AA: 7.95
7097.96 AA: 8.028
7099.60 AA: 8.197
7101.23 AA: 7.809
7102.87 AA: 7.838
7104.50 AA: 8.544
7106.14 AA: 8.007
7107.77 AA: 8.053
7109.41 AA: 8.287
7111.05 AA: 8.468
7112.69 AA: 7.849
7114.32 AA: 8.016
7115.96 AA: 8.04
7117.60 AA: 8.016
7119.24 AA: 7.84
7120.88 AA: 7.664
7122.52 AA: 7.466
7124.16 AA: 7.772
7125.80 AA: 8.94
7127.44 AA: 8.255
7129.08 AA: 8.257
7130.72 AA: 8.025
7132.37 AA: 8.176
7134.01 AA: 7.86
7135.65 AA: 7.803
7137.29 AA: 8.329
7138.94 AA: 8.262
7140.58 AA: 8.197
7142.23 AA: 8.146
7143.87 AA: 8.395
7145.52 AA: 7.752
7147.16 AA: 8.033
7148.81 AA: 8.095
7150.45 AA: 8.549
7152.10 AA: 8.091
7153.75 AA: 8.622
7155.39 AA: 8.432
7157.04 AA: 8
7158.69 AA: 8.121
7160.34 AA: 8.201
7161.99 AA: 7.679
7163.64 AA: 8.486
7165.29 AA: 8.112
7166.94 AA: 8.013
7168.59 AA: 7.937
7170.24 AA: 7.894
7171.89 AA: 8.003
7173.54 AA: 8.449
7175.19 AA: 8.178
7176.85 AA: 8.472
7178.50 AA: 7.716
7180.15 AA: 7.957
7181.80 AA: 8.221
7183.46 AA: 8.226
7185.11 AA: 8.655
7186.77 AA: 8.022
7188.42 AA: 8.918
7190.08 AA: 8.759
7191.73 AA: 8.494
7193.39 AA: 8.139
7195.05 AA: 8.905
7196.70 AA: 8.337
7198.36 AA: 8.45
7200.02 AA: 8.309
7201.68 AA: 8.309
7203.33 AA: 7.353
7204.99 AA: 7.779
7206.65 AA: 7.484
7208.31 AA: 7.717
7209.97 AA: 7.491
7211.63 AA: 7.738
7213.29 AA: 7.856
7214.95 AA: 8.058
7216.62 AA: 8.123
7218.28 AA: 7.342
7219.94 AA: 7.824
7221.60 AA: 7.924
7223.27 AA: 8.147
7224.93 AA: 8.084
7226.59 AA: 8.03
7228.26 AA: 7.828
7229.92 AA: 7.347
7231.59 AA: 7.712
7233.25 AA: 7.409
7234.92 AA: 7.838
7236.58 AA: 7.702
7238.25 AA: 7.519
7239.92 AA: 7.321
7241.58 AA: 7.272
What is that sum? 15.8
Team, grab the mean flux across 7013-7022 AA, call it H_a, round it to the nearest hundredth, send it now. 7.99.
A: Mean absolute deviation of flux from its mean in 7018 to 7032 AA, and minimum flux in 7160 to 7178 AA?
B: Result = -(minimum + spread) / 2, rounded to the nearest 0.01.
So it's -3.93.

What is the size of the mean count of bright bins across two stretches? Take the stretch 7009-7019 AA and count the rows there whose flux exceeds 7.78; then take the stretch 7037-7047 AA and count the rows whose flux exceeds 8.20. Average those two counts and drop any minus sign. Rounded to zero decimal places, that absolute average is 2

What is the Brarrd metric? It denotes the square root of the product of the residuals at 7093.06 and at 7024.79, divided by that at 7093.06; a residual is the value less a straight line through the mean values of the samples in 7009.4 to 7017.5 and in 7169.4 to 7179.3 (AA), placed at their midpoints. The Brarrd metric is -1.25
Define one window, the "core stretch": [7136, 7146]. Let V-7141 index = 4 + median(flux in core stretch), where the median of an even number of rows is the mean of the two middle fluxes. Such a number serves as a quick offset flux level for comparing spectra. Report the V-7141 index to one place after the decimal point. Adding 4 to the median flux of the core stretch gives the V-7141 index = 12.2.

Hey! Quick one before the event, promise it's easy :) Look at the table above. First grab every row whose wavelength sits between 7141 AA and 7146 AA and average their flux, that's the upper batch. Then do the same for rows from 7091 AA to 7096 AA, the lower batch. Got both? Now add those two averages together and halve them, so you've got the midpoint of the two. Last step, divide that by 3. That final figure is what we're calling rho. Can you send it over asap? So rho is 2.67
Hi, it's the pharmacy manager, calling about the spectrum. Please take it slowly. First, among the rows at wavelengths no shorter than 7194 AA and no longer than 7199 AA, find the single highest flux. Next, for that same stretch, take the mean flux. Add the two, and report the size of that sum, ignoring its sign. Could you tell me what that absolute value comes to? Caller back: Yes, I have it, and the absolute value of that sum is 17.5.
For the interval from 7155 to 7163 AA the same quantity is 16.5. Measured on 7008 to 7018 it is 16.4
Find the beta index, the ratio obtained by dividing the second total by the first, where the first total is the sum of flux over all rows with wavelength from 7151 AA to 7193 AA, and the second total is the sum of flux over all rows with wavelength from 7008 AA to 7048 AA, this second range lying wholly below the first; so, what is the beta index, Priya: 0.97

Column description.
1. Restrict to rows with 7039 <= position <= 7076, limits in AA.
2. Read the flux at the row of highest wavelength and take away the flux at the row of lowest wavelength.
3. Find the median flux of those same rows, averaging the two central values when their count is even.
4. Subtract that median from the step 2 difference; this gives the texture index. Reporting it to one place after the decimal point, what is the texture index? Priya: -7.9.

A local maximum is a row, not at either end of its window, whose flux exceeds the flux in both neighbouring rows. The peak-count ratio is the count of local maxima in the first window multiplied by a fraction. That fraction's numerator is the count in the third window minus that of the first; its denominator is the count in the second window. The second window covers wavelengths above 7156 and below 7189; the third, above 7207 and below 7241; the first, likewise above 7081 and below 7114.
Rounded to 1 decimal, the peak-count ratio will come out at -2.4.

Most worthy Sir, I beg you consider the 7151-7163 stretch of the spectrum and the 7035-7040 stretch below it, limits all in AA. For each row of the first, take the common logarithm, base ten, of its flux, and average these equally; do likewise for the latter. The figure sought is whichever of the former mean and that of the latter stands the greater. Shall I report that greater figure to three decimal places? 0.912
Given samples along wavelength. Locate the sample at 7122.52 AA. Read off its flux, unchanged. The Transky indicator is 7.466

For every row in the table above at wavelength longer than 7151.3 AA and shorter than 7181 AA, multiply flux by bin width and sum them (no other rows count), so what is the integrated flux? 241.5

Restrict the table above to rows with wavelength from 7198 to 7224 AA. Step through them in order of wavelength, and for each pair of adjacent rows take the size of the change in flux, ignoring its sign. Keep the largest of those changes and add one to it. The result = 1.96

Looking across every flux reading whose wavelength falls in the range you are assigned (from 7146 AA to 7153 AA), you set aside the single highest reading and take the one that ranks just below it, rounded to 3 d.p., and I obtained 8.095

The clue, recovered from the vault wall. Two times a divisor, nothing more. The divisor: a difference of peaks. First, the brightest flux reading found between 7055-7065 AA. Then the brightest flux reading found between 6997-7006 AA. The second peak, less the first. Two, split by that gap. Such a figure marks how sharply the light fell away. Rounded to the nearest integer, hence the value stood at -38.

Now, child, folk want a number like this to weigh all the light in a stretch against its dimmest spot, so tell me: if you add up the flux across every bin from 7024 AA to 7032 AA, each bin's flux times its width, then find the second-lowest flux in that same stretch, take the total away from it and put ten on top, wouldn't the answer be -46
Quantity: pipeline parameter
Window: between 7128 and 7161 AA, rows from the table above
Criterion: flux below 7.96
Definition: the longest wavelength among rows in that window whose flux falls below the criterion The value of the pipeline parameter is 7145.52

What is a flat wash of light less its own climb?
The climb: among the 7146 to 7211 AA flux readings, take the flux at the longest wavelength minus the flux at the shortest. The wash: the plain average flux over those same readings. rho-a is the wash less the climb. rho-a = 8.7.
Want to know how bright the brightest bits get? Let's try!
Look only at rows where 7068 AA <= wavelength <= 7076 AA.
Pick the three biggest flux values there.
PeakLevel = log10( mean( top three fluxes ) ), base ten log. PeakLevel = 0.896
